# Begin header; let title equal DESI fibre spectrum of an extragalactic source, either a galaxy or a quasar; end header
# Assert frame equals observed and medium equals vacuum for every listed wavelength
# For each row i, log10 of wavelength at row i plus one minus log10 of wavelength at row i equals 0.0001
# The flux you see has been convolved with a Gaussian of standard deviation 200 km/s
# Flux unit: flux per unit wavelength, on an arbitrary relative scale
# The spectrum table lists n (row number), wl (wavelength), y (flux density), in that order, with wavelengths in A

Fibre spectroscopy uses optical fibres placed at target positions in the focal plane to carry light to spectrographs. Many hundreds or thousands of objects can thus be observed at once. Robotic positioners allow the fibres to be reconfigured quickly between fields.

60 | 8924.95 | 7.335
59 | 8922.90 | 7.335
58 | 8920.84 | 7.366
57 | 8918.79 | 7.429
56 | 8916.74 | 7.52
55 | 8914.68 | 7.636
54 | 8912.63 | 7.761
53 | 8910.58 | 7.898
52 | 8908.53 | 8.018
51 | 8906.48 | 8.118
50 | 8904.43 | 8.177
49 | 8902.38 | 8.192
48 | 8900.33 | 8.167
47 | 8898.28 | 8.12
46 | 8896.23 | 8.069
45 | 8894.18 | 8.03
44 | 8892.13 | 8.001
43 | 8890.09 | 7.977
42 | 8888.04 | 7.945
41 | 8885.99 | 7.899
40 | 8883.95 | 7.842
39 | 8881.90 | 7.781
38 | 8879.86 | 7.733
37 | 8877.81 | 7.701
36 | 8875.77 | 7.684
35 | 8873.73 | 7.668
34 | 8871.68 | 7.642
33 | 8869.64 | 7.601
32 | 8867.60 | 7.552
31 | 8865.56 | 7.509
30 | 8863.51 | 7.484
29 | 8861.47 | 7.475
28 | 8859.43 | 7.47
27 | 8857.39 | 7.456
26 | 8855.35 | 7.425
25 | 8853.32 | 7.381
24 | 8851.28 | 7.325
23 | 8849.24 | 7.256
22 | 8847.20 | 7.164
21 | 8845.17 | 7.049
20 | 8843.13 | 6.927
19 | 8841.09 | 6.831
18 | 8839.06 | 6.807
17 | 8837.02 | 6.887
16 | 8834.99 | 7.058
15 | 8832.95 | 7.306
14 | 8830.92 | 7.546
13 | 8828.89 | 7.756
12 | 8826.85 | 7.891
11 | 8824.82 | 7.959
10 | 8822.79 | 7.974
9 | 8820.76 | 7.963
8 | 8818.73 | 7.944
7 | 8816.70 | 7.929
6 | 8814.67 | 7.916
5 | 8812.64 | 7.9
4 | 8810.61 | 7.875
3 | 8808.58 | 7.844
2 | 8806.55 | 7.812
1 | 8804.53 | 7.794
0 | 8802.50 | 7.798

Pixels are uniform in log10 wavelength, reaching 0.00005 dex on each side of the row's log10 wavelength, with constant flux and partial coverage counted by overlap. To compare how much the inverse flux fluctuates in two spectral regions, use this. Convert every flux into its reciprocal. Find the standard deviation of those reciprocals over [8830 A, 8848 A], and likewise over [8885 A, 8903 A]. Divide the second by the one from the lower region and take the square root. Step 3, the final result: 0.57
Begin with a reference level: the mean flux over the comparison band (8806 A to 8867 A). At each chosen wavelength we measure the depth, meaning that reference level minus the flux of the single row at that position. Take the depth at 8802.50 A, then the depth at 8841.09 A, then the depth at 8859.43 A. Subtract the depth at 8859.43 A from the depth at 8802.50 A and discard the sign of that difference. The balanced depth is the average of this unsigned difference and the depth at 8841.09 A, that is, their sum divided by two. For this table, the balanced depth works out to 0.50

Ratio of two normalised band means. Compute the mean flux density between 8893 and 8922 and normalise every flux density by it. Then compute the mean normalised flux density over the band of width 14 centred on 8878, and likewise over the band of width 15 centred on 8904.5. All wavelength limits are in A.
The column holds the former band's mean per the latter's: 0.95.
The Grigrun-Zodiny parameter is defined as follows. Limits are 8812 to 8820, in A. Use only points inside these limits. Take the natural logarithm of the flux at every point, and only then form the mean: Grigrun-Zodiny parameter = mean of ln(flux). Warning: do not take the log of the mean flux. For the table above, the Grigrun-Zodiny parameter 2.07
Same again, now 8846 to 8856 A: 1.99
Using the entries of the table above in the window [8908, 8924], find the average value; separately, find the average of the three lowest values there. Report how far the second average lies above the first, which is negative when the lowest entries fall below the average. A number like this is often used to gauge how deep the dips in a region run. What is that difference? -0.2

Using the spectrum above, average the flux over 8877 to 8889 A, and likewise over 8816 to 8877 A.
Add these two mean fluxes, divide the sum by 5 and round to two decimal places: 3.06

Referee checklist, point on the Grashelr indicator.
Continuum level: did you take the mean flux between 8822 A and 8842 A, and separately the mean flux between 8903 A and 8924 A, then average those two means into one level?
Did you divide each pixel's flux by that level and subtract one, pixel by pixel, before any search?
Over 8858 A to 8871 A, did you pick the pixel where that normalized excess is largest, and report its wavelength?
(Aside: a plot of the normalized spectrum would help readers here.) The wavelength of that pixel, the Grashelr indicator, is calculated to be 8869.64 A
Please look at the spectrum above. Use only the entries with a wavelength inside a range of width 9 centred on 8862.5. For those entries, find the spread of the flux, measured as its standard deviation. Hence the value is 0.02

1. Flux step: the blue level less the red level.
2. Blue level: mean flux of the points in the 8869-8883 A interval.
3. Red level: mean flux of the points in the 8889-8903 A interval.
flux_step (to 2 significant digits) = -0.39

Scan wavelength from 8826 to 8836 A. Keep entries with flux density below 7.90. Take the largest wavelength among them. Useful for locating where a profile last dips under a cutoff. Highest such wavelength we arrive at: 8834.99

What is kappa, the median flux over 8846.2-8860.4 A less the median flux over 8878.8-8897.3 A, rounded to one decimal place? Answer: -0.6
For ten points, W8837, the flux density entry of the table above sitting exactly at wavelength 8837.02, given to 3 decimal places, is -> 6.887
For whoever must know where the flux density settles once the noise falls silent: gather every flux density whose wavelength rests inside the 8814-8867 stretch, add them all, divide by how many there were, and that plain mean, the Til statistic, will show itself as 7.4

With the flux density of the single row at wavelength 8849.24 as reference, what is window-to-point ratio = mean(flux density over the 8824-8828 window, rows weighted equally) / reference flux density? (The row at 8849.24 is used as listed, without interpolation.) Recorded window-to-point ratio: 1.09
